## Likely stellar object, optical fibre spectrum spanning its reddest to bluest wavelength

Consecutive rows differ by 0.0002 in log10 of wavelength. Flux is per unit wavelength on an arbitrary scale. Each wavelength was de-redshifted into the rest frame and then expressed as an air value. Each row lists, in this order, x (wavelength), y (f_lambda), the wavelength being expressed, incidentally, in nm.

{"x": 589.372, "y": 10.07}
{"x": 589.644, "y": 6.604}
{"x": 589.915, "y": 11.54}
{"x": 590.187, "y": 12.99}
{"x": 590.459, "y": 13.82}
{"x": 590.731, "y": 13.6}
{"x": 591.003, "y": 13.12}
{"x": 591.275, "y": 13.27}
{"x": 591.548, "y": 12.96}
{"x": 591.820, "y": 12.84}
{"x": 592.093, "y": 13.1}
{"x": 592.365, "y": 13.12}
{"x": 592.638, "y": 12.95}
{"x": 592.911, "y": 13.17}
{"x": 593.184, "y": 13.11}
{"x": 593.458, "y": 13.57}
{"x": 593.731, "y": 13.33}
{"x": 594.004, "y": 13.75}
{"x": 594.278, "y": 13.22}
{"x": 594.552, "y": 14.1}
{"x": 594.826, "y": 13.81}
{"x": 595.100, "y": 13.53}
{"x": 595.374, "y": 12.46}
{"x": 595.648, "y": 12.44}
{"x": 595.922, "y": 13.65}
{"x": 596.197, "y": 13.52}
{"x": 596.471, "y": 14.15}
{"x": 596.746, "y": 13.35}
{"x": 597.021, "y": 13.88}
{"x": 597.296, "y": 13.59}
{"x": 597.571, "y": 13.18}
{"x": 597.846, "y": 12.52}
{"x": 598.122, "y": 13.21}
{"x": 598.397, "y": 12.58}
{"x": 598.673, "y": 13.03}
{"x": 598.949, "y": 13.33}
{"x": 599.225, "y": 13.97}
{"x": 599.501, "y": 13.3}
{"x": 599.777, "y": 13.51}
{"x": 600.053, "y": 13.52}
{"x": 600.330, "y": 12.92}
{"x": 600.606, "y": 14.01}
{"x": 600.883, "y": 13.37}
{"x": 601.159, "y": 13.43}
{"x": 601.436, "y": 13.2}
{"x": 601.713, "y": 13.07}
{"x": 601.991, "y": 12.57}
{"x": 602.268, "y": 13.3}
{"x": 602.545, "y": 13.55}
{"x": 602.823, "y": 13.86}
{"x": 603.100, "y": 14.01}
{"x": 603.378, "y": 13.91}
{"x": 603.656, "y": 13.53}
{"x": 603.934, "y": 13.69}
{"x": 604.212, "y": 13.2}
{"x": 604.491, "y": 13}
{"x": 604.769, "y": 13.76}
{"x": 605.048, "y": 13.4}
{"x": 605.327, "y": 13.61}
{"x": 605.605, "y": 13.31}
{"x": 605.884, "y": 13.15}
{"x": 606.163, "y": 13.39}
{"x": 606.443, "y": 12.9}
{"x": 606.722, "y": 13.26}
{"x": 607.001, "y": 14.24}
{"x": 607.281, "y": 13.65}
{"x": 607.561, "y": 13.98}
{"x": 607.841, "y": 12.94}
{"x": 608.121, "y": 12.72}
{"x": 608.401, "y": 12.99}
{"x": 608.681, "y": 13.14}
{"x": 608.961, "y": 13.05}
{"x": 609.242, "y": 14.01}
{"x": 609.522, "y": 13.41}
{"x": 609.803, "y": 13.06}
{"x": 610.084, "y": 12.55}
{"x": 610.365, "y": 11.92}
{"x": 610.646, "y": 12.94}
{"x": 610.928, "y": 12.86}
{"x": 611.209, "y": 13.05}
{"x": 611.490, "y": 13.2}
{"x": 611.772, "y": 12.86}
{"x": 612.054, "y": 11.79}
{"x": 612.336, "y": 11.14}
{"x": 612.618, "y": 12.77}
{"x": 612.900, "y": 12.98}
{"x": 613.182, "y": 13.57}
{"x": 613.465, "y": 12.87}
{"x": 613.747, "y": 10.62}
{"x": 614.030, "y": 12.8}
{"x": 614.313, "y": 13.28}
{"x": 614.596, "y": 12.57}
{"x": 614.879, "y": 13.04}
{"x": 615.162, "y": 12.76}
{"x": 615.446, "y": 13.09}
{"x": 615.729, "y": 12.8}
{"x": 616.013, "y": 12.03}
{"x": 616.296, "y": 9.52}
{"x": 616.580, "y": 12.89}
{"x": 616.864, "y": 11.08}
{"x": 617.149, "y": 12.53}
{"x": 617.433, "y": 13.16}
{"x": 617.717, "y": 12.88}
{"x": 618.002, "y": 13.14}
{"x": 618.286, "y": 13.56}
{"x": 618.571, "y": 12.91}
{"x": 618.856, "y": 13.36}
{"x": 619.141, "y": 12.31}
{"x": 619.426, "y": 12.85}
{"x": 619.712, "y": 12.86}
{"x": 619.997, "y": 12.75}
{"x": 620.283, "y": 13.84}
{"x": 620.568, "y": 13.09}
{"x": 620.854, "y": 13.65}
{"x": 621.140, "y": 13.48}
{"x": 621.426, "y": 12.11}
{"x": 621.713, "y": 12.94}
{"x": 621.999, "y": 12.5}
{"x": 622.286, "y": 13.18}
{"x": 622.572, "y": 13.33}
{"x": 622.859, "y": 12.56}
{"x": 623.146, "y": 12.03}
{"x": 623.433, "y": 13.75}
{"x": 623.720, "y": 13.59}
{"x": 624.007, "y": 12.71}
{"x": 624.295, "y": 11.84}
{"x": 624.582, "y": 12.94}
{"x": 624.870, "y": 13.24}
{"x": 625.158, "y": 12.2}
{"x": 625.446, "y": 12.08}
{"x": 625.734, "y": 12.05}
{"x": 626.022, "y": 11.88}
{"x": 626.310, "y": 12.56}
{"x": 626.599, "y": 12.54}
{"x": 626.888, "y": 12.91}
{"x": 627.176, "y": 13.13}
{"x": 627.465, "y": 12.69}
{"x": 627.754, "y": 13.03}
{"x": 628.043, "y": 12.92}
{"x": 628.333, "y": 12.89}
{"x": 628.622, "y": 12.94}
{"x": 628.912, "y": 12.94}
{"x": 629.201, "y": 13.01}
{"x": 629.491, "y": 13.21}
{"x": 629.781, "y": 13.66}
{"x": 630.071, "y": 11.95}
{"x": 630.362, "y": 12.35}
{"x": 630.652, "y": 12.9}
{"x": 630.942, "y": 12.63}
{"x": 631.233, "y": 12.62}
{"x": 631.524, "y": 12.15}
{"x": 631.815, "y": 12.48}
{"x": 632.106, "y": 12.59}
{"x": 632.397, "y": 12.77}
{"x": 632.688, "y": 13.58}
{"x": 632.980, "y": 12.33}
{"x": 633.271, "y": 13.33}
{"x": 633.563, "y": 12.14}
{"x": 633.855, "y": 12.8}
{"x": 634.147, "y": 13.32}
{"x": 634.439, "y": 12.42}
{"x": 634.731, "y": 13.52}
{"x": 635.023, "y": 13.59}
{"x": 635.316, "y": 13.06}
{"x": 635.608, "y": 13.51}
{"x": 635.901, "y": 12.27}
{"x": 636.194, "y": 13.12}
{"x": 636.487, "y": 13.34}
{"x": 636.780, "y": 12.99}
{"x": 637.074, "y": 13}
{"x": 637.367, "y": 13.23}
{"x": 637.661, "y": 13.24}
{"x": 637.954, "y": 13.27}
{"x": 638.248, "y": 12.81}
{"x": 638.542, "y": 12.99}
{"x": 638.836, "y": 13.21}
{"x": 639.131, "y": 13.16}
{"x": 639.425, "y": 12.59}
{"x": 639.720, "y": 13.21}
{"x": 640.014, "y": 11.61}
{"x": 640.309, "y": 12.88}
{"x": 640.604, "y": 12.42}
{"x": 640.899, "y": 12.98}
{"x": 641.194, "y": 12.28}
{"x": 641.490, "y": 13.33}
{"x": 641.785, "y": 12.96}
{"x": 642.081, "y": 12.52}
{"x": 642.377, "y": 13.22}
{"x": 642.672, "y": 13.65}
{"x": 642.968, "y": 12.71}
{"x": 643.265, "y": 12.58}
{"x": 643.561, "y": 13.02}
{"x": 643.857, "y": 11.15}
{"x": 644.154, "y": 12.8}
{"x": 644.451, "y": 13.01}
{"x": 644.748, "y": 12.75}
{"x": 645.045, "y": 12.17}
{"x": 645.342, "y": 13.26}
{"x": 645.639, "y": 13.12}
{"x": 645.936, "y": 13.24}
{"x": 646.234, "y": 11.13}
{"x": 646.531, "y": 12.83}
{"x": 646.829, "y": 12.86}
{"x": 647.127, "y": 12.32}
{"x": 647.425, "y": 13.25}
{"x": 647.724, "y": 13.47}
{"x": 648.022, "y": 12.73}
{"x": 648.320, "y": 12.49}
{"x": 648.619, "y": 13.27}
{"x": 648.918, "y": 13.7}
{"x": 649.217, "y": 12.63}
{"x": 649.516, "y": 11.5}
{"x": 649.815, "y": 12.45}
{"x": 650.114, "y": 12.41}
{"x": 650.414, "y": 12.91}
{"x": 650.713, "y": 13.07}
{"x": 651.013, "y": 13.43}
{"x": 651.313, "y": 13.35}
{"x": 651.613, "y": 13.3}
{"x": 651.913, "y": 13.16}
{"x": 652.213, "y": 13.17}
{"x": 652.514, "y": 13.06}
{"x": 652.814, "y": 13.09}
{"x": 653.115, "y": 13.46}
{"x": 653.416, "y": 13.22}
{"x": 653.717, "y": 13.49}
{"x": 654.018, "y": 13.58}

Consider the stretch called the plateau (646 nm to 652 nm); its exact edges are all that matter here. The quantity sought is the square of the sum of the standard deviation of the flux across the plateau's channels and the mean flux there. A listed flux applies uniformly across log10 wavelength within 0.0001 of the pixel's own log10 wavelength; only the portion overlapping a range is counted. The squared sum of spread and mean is 181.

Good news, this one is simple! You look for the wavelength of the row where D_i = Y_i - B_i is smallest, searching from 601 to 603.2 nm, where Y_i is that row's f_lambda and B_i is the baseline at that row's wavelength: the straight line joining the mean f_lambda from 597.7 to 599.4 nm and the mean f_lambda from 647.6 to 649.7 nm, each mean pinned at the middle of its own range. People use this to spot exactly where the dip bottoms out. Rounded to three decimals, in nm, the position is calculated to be 601.991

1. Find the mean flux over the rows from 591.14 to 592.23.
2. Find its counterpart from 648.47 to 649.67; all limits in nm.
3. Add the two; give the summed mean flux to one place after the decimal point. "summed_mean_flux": 25.8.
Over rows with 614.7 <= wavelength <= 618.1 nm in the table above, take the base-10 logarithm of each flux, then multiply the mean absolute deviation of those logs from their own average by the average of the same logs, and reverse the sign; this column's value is -0.0314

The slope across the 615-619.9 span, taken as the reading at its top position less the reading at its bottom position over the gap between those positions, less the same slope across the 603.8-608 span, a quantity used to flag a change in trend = 0.2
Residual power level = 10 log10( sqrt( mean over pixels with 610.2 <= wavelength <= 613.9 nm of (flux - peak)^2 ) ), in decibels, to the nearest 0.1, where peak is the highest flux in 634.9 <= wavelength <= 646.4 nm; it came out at 1.5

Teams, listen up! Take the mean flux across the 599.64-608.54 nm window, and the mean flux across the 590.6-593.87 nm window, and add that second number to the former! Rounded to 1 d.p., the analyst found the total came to 26.6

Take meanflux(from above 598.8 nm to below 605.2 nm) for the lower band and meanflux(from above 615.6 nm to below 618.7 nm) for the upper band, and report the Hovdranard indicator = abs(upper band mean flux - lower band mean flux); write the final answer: 1.0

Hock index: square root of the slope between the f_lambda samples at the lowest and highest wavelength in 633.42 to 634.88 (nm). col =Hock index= 1.1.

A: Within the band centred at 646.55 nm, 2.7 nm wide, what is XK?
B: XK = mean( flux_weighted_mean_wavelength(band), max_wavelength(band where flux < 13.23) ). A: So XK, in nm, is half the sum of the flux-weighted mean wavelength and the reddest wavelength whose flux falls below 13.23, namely 646.83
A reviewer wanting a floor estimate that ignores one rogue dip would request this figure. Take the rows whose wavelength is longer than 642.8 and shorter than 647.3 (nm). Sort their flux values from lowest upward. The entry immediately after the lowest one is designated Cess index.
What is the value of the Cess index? 11.15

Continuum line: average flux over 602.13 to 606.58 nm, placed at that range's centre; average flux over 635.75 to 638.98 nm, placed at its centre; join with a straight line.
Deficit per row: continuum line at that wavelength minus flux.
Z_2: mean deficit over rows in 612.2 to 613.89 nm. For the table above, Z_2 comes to 1.0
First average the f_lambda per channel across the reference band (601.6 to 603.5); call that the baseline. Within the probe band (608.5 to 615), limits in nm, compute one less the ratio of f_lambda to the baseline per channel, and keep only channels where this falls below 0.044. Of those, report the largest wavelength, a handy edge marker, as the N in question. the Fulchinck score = 614.879 nm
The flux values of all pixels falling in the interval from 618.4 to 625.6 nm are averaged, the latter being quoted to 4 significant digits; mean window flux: 12.88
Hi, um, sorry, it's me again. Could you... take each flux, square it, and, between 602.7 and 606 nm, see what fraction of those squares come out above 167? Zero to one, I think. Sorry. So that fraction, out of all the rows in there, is 1.0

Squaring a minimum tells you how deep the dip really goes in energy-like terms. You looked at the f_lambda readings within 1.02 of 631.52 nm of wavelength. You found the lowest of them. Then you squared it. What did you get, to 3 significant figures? 148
